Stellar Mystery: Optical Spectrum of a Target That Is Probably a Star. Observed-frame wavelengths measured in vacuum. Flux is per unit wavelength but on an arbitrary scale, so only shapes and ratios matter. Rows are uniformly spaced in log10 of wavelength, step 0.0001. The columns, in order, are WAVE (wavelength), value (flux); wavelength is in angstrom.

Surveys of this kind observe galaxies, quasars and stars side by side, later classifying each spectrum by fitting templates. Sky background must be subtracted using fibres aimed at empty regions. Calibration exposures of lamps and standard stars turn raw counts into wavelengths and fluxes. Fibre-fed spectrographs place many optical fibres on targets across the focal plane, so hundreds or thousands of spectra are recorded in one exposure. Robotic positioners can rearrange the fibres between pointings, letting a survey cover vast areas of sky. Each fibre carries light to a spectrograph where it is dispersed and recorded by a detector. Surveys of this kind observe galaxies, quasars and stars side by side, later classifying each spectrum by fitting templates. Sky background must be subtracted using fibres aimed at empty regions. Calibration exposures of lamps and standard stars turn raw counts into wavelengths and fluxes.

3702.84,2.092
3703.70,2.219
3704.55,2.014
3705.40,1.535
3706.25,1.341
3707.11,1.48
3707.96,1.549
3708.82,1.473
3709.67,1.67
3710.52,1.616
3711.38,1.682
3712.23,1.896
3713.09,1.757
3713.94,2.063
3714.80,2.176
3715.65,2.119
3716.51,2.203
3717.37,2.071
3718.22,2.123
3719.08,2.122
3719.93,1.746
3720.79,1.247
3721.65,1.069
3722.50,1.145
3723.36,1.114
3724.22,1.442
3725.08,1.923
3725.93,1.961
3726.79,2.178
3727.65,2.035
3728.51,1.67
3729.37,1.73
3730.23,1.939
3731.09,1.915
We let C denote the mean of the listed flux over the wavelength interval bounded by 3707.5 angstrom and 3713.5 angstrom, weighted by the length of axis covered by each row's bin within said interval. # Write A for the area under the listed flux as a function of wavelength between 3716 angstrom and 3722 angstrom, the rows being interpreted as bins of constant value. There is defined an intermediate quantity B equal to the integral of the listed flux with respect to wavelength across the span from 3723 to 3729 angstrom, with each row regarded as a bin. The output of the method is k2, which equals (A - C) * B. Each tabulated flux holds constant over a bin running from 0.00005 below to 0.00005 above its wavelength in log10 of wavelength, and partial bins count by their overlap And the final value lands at 97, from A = 10.9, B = 10.6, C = 1.662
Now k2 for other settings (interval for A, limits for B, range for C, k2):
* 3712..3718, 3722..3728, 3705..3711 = 108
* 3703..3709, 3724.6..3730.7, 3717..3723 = 99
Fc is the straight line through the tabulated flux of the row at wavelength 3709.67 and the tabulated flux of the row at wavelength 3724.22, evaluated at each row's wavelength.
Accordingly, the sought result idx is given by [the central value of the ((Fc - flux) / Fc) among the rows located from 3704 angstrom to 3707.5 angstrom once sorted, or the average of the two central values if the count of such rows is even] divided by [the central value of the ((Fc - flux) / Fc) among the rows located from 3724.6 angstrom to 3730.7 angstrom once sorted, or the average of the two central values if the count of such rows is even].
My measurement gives 0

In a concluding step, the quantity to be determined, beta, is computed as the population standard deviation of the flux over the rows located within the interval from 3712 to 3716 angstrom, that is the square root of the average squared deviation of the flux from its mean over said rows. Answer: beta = 0.154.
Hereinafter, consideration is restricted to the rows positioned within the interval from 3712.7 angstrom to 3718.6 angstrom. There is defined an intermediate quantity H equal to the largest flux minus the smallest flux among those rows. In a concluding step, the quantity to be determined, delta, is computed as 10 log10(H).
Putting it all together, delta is -3.5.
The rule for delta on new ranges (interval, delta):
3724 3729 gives -1.3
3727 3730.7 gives -4.4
